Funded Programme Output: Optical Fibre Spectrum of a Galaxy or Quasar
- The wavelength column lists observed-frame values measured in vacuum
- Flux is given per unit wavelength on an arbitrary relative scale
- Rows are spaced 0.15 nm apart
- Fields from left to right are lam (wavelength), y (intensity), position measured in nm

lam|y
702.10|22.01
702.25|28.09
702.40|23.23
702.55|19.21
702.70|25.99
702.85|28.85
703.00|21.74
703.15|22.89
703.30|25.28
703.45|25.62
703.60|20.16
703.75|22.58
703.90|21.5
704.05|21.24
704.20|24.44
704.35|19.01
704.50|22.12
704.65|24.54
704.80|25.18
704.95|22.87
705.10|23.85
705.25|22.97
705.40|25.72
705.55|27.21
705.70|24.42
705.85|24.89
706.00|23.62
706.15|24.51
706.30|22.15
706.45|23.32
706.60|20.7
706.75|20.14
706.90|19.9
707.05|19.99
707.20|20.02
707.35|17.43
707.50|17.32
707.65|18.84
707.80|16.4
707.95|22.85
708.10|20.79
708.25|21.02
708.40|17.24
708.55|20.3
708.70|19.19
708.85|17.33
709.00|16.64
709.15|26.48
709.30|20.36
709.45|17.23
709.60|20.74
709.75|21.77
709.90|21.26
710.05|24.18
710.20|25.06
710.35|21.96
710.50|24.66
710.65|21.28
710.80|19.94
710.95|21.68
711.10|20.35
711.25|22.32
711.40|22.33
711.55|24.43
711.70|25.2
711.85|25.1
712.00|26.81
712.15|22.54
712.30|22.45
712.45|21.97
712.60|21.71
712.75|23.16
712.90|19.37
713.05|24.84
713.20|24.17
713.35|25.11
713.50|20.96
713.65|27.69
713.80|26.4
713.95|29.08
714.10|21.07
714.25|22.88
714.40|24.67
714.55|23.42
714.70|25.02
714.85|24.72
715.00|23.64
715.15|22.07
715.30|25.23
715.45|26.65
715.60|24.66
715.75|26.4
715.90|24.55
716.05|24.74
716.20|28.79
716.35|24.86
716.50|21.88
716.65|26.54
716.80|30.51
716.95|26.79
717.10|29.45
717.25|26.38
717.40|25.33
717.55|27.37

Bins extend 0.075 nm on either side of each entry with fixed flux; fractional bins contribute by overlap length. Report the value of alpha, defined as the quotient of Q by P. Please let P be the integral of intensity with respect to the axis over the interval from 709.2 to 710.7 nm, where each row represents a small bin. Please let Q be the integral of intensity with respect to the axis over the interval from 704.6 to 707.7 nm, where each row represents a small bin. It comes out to 2.1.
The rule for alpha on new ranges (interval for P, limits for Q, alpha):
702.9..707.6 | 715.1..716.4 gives 0.3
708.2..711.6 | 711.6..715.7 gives 1.4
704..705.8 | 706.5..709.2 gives 1.2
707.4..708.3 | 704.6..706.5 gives 2.6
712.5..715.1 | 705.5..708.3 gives 1.0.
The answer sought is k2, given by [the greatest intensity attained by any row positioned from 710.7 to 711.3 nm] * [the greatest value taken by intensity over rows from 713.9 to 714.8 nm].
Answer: 649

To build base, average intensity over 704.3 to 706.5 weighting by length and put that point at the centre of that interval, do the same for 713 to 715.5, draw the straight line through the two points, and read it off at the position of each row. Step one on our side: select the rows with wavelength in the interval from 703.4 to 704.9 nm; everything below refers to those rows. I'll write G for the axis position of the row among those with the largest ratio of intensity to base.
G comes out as 703.45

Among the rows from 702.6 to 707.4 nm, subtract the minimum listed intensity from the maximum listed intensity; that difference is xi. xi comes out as 11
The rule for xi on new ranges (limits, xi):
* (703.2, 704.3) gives 5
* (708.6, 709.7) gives 10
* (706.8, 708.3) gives 6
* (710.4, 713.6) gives 7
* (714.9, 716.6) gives 7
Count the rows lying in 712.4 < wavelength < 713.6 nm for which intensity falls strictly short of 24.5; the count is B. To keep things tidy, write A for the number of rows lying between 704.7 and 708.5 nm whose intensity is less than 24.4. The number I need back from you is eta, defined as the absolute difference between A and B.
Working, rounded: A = 19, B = 6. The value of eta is 13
